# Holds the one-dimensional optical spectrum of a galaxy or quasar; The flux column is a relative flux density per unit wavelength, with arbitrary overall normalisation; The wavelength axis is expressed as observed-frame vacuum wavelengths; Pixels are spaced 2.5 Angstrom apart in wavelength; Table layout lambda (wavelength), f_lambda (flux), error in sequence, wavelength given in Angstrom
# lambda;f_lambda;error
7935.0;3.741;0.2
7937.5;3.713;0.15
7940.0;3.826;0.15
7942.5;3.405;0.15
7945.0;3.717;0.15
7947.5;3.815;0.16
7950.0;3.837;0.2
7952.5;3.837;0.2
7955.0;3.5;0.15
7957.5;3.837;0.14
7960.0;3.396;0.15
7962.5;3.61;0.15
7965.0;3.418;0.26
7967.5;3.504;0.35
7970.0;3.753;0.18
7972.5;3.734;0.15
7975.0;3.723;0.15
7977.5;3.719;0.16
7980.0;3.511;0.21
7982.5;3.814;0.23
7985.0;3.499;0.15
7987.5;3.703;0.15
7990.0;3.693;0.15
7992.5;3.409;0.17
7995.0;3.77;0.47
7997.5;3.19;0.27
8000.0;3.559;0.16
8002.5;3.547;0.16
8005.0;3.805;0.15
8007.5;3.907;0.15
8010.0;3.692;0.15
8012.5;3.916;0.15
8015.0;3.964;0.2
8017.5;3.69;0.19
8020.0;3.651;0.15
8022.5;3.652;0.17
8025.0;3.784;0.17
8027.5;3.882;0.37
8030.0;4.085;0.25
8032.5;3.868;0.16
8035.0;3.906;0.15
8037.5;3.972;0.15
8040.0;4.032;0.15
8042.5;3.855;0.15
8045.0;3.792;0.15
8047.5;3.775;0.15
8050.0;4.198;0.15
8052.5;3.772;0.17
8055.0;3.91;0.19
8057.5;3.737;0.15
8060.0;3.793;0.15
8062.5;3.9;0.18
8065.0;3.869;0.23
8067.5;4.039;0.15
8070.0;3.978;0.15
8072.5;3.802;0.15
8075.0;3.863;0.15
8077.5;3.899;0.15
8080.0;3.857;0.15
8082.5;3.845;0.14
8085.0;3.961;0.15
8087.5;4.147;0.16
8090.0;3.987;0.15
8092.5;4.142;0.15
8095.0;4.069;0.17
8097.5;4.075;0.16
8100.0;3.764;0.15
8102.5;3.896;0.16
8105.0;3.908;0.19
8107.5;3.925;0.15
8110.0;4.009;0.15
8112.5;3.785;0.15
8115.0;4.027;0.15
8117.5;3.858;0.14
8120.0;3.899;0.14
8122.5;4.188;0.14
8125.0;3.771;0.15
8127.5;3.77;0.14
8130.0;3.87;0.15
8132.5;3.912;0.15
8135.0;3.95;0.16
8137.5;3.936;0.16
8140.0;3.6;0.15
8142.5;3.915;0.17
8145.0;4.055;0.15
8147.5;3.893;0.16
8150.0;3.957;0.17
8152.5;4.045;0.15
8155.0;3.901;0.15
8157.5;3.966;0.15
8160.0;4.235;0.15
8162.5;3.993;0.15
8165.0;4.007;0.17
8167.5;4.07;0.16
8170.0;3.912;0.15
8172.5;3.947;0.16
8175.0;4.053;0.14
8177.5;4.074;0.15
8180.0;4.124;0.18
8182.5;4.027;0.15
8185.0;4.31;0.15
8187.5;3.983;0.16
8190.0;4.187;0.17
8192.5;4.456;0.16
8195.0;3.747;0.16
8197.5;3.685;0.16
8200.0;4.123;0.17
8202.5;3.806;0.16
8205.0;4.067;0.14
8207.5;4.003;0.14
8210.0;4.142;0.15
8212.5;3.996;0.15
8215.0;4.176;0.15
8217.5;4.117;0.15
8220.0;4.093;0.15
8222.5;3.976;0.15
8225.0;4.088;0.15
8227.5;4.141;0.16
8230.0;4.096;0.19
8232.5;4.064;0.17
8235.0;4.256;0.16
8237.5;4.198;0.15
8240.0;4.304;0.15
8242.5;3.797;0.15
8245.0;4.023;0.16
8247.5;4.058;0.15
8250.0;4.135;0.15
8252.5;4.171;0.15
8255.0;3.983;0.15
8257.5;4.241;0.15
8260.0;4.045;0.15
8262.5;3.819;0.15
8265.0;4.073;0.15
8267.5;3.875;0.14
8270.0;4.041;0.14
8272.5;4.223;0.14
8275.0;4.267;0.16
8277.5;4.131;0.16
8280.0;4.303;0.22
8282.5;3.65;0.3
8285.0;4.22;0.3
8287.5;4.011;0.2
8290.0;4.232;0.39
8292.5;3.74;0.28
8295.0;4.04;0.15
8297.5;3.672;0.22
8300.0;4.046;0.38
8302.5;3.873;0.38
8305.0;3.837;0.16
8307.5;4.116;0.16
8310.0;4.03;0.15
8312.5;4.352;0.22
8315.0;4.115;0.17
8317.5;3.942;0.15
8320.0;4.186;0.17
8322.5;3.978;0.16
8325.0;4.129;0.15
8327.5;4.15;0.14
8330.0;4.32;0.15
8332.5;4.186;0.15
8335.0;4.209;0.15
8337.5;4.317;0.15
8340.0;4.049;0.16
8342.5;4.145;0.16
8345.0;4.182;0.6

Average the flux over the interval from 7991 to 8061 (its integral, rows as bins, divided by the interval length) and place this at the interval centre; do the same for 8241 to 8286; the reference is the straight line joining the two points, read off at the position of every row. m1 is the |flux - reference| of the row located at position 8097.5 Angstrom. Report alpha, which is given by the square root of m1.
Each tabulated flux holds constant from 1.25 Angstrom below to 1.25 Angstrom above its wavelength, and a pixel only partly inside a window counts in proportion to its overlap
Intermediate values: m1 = 0.20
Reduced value 0.45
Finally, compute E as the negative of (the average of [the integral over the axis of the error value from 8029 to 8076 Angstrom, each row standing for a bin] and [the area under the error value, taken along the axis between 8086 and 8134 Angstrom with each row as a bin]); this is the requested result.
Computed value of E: -7.5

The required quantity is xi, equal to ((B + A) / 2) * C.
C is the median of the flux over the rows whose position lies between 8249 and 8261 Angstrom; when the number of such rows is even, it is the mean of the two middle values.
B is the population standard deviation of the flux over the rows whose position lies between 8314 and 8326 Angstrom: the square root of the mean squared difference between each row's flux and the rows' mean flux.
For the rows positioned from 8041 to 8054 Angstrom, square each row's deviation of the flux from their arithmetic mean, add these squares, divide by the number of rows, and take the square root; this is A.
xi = 0.53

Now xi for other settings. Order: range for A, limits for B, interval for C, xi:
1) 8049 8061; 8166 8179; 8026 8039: 0.46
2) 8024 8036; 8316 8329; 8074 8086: 0.38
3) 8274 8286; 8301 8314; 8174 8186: 0.87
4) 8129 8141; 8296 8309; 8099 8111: 0.56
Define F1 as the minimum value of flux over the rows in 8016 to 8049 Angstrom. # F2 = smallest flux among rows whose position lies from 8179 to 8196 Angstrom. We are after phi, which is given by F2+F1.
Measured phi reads 7.4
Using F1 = 3.651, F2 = 3.747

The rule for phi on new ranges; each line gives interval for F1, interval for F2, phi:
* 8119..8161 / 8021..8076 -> 7.3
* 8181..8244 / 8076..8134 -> 7.4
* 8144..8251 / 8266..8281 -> 7.6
